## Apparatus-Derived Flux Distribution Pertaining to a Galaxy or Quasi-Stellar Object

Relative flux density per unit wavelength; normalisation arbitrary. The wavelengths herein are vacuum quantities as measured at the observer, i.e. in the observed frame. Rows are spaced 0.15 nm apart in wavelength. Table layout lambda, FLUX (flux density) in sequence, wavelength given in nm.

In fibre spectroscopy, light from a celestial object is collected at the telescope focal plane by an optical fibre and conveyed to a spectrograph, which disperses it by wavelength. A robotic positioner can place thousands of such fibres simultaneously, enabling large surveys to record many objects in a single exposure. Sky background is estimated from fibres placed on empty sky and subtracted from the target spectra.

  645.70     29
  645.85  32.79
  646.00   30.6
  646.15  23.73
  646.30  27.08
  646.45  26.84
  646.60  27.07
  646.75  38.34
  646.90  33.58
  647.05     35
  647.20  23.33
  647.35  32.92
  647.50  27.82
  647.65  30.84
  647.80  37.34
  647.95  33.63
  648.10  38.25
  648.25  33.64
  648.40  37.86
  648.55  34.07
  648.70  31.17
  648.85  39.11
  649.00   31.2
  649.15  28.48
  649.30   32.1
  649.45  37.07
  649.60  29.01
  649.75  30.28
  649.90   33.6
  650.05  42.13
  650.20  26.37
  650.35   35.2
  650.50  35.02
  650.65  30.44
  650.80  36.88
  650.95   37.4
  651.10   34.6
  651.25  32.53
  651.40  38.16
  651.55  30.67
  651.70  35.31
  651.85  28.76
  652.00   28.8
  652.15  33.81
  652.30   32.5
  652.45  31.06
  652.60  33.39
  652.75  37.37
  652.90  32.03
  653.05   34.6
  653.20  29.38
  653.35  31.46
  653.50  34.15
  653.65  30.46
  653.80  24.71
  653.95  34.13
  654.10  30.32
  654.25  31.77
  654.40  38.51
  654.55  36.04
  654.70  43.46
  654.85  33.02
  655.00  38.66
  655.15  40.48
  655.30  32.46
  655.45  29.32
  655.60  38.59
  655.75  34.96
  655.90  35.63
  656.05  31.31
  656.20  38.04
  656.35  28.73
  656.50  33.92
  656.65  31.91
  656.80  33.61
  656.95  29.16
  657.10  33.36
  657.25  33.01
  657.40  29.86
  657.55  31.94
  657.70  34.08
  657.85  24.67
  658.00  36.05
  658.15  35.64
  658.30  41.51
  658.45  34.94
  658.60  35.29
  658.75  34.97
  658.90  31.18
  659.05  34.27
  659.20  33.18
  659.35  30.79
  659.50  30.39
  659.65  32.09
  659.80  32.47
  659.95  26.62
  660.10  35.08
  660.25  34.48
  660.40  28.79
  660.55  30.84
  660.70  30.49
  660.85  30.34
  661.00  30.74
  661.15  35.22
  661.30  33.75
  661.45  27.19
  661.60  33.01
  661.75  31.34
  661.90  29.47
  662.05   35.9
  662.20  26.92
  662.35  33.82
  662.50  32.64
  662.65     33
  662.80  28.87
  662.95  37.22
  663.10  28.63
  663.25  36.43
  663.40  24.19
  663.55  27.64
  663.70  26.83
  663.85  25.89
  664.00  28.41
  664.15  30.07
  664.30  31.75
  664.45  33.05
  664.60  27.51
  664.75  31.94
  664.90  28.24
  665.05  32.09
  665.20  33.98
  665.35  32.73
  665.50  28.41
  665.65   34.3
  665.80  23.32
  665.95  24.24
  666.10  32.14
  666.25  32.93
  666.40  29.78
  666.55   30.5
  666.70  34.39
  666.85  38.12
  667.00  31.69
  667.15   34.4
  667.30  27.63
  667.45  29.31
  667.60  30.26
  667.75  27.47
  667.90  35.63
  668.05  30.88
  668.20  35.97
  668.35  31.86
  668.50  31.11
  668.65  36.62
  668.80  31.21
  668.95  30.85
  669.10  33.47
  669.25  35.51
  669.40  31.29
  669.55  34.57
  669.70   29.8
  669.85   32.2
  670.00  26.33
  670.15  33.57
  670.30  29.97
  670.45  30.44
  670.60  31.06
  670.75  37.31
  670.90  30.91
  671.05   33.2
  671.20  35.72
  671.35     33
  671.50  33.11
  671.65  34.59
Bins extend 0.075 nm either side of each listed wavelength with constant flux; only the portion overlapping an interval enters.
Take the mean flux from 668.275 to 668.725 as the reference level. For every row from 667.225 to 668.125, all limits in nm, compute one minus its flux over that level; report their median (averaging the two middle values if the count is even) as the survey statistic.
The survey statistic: 0.10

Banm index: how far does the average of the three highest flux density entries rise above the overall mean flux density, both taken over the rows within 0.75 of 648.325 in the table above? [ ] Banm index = 3.7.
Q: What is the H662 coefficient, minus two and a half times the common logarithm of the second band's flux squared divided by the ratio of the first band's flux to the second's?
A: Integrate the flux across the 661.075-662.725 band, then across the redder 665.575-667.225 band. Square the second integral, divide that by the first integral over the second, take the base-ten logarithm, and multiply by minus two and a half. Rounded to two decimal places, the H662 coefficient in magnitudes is -8.55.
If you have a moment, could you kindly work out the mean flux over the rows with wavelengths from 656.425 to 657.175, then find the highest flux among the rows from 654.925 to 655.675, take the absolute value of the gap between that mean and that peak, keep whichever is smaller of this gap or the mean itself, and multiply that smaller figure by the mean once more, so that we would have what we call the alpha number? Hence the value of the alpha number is 262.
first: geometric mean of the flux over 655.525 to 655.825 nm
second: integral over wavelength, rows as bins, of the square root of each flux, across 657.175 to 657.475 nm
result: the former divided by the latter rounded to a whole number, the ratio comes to 22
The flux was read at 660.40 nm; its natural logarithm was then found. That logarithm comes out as 3.360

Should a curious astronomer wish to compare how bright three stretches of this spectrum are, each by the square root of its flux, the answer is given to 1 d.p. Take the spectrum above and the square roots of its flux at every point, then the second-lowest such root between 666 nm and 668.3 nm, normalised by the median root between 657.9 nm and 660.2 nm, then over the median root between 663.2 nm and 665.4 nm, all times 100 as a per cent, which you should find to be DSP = 16.4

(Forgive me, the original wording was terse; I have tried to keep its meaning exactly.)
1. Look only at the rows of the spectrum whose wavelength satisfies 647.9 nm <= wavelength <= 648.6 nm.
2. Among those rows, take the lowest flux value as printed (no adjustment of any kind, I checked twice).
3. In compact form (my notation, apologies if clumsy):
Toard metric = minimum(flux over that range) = 33.63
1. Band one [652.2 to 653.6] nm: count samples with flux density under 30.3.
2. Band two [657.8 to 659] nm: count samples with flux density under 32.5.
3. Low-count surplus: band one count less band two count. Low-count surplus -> -1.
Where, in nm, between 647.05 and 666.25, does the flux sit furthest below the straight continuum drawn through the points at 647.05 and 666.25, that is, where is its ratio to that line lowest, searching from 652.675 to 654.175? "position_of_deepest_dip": 653.80 nm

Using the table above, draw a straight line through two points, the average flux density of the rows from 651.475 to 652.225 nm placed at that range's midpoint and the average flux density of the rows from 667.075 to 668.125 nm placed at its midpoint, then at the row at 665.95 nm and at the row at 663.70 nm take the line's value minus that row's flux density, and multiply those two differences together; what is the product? 27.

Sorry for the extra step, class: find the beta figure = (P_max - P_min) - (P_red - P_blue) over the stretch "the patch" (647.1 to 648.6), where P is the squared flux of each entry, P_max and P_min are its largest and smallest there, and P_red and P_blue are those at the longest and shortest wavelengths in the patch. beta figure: 302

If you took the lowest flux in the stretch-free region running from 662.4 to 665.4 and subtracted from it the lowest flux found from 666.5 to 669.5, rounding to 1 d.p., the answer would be -3.3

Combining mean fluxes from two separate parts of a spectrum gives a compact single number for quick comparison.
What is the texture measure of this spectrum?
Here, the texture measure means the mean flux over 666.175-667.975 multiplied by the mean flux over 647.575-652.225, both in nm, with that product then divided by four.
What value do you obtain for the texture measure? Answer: 268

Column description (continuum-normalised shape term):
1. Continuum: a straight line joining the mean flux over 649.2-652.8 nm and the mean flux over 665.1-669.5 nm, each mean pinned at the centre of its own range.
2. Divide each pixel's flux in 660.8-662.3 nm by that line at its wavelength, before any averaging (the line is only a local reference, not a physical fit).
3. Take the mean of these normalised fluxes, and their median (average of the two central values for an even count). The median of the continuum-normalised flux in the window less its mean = -0.01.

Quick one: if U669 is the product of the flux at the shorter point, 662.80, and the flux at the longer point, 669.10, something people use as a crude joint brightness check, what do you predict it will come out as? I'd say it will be 966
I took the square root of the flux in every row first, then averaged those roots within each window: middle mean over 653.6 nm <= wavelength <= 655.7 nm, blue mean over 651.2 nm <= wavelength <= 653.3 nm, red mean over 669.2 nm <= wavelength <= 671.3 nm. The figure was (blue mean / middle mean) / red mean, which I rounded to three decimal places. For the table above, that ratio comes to 0.172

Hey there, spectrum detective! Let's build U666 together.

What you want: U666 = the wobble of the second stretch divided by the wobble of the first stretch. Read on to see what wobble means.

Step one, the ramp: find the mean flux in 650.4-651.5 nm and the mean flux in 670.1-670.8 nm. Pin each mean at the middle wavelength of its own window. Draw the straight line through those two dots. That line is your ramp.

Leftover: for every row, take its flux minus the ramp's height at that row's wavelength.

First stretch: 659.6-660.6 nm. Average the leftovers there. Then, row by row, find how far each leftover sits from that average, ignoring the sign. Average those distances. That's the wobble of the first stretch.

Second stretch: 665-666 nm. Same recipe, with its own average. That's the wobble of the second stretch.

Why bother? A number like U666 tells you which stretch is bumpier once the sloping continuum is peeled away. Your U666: 1.7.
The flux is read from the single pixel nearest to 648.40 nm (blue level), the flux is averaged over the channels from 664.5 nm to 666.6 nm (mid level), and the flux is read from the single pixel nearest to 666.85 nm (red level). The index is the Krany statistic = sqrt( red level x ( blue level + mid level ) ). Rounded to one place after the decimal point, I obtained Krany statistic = 50.9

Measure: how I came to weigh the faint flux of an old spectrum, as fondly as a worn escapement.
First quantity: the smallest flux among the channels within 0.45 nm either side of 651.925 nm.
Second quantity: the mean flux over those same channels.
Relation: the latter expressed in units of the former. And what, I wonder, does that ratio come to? 1.10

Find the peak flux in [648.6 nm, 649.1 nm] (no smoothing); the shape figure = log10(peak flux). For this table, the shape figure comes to 1.59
